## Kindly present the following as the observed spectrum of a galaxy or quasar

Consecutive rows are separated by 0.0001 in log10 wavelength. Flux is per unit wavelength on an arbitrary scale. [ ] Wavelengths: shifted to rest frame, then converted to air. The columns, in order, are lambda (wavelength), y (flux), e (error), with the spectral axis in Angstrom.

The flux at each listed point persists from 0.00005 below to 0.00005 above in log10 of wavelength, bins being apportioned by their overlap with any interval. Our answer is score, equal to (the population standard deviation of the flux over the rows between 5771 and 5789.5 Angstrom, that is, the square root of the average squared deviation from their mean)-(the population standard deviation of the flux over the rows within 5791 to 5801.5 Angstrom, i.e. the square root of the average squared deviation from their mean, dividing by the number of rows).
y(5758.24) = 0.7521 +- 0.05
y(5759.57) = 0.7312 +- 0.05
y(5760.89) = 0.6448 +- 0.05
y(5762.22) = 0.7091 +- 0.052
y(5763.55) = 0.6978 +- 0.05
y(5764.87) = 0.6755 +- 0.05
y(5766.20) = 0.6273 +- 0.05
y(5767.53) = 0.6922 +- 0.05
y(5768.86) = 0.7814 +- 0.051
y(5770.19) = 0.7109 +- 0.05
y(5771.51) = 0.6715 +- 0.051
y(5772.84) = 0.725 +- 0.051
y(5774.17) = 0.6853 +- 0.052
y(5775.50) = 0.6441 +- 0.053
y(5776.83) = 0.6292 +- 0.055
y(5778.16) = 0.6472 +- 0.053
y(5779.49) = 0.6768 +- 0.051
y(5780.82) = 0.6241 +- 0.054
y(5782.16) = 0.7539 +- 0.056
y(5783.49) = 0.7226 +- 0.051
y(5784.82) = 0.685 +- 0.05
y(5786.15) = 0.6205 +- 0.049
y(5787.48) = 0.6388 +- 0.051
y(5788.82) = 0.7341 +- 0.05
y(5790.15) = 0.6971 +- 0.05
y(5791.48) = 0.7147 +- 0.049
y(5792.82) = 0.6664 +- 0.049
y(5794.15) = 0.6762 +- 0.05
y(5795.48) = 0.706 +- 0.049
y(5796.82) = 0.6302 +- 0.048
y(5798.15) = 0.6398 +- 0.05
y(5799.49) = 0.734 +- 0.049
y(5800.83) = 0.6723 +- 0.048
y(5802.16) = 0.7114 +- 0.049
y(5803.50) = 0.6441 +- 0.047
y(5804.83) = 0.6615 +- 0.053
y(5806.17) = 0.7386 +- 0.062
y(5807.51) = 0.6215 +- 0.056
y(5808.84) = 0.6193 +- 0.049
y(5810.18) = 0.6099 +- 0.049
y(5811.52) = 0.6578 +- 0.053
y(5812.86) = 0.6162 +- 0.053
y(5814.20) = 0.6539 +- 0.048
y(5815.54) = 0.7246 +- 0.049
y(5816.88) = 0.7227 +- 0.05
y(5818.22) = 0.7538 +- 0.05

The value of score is 0.0088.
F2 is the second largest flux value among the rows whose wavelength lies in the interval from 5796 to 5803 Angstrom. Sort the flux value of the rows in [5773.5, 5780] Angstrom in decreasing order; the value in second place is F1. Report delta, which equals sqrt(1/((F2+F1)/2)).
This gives 1.20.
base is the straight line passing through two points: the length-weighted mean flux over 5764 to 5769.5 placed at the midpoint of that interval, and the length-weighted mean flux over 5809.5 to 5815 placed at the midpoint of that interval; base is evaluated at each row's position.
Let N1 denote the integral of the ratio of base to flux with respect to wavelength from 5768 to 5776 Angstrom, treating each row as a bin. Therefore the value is 7.84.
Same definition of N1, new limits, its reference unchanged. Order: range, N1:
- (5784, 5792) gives 7.86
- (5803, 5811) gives 7.95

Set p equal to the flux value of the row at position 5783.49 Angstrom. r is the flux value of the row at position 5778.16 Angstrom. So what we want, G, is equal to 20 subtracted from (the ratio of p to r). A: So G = -18.9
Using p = 0.7226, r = 0.6472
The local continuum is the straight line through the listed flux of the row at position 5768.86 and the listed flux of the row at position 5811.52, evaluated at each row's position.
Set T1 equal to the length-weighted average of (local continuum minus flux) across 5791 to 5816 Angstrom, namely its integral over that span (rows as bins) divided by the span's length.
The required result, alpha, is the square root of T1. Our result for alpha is 0.12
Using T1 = 0.014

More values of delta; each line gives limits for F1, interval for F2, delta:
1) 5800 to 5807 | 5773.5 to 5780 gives 1.20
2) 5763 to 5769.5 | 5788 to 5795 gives 1.19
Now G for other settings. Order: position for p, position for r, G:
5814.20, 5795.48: -19.1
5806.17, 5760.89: -18.9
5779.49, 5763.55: -19.0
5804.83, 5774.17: -19.0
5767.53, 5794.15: -19.0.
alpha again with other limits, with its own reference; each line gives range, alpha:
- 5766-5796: 0.25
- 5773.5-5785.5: 0.28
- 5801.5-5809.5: 0.10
